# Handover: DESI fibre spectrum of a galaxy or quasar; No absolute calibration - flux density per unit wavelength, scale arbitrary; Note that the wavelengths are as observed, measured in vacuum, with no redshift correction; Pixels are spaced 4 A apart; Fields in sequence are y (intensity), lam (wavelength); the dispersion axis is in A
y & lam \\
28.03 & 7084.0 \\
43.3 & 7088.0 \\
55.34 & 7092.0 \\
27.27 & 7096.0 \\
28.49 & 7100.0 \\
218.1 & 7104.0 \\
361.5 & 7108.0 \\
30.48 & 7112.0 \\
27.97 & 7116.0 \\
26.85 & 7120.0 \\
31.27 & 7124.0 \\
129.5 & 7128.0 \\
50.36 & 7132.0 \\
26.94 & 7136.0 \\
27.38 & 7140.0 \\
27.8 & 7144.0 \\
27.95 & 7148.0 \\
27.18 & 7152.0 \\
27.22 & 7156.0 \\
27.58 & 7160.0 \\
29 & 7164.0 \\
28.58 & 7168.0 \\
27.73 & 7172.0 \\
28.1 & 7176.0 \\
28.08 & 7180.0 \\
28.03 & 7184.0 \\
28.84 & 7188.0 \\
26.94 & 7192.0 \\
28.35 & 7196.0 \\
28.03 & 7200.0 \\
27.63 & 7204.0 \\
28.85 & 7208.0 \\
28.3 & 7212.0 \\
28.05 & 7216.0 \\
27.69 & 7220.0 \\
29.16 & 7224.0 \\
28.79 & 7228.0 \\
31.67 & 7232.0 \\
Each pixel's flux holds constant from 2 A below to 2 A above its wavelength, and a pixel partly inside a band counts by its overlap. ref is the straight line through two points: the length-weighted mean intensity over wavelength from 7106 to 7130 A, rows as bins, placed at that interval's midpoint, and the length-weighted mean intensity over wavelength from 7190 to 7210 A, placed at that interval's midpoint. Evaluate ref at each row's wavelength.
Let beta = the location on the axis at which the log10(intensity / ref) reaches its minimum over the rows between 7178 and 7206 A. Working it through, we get 7180.0 A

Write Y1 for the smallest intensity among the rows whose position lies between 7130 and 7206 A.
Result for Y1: 26.94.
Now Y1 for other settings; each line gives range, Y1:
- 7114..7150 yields 26.85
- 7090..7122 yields 26.85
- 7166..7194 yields 26.94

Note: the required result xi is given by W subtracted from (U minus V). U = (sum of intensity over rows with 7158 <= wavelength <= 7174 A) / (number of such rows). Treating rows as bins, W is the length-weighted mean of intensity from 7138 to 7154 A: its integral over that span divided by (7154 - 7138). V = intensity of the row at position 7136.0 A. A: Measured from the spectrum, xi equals -26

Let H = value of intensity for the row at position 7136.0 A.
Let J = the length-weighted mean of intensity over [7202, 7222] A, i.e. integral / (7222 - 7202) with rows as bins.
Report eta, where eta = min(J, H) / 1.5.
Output 18.0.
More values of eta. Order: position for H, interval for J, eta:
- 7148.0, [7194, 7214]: 18.6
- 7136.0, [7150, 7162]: 18.0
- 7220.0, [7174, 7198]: 18.5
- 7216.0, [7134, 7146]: 18.2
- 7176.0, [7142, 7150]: 18.6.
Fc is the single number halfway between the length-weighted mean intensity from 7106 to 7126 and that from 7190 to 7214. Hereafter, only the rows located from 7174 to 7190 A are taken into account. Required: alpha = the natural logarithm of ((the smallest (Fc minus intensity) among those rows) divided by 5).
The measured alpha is 1.886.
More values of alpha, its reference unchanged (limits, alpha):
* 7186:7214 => 1.886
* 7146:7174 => 1.881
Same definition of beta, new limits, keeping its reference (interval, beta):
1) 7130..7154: 7136.0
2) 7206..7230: 7208.0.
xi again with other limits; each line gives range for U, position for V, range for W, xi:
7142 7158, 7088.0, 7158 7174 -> -44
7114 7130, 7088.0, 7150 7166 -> -17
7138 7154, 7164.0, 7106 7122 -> -113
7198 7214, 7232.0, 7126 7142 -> -62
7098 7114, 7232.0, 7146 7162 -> 100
